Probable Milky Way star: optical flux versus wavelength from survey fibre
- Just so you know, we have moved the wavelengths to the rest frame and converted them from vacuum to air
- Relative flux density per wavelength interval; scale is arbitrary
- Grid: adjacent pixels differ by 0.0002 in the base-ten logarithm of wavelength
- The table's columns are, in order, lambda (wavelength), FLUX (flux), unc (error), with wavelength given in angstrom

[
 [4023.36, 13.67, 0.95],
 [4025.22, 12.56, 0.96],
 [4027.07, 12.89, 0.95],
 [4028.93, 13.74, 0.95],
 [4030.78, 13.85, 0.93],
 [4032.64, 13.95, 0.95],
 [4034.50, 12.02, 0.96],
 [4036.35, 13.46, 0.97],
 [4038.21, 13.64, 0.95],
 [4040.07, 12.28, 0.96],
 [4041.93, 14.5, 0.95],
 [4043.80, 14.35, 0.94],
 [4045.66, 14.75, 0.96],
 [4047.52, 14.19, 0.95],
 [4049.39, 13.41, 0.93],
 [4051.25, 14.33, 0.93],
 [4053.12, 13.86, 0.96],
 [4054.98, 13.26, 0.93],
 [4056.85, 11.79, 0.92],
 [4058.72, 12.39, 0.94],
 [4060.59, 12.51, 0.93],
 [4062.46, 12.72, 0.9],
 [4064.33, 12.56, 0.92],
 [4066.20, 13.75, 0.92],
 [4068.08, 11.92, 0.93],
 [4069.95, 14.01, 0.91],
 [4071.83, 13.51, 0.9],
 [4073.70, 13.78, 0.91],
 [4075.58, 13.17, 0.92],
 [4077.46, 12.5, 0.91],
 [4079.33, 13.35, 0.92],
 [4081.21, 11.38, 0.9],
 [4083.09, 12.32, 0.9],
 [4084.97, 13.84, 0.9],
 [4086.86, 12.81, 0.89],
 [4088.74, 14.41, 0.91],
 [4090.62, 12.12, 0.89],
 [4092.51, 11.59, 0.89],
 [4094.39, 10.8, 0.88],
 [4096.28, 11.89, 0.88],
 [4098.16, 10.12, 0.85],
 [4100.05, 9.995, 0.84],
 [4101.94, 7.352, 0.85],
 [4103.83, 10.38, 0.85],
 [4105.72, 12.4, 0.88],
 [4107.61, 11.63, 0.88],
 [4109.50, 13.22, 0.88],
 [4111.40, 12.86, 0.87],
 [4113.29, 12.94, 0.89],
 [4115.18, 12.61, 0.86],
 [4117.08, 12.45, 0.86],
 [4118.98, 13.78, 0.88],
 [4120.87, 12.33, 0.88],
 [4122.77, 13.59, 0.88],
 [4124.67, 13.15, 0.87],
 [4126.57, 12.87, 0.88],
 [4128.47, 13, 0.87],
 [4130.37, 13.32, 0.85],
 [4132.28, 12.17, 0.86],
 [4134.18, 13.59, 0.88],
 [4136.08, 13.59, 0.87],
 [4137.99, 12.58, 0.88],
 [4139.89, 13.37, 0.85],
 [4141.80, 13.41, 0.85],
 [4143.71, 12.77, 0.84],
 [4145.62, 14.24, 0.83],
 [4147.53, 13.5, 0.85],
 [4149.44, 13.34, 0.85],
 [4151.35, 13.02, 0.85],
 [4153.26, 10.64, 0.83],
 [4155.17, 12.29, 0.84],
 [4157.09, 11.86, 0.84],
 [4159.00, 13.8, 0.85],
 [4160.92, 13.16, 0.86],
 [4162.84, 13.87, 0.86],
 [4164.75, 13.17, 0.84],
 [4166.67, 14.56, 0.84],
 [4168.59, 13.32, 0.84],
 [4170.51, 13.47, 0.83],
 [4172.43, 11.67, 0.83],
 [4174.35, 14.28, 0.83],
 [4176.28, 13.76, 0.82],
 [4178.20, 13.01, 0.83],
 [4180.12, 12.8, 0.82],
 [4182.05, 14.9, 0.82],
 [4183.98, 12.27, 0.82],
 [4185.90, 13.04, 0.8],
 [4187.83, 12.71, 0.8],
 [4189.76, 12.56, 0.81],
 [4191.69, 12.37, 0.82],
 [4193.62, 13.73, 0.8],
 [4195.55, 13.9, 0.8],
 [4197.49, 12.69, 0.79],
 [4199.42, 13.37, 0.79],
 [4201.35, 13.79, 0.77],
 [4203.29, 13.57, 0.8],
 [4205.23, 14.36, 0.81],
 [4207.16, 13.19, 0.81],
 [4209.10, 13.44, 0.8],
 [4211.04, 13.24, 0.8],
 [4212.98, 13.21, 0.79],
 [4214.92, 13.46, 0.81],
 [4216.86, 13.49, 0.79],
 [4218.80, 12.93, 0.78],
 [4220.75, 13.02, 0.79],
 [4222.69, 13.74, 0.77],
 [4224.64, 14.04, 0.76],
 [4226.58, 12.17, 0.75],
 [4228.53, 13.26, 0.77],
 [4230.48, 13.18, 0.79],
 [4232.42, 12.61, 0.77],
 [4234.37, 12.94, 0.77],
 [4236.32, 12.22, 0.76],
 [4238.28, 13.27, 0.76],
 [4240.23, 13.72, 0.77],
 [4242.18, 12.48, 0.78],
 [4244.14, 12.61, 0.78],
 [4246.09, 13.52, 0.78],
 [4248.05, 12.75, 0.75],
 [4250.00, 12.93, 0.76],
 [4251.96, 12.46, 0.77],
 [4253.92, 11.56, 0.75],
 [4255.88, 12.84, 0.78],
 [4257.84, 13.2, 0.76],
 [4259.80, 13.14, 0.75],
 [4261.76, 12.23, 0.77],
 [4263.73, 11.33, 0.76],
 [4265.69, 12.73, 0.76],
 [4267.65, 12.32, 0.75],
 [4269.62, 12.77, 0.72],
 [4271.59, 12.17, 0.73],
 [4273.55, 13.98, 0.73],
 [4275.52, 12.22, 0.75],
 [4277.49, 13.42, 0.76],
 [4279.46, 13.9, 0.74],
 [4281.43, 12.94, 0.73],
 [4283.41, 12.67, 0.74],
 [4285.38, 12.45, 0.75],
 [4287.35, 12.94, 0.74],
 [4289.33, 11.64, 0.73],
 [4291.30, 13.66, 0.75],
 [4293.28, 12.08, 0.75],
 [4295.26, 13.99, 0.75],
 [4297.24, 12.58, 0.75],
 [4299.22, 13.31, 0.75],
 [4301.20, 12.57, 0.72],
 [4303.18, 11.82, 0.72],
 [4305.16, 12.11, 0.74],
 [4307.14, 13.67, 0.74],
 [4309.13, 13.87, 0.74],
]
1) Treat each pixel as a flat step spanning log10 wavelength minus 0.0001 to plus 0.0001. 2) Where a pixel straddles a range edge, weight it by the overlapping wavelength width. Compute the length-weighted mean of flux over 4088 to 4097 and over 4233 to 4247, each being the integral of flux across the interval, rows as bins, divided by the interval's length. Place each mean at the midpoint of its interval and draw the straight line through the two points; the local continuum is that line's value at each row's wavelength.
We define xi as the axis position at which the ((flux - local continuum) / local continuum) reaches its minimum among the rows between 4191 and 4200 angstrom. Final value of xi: 4191.69 angstrom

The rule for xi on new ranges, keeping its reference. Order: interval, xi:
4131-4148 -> 4132.28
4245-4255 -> 4253.92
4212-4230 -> 4226.58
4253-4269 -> 4263.73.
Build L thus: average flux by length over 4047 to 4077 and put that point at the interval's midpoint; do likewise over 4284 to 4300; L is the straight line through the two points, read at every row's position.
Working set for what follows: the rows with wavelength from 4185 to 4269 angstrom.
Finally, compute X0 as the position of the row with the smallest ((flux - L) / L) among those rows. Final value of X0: 4263.73 angstrom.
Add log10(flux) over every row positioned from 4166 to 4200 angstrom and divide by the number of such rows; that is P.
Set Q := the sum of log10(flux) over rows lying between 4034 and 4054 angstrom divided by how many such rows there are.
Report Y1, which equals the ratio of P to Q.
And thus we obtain 0.99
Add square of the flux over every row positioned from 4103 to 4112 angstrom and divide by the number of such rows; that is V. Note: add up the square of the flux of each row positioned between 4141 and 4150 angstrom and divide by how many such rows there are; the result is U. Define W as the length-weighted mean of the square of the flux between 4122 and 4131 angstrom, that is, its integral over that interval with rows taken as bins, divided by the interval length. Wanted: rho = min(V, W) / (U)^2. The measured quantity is 0.0045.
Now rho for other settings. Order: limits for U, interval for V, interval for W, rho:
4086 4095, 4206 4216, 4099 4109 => 0.0048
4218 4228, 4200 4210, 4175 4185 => 0.0059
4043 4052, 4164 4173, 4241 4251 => 0.0041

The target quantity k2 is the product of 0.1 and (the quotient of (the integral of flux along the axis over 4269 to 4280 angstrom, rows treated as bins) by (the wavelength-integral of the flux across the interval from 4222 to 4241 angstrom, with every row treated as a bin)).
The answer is 0.06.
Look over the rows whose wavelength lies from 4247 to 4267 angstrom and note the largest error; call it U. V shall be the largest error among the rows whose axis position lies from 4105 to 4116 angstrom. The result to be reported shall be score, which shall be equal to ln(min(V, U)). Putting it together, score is -0.25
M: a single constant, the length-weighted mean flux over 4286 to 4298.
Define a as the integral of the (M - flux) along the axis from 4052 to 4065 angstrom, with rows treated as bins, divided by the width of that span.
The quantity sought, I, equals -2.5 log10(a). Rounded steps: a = 0.05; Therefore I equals 3.2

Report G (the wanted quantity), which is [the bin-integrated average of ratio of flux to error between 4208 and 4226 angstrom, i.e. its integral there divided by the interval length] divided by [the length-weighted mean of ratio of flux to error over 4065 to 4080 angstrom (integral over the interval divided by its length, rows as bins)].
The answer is 1.17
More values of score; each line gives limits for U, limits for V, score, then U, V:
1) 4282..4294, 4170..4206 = -0.29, 0.75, 0.83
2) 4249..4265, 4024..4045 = -0.25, 0.78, 0.97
